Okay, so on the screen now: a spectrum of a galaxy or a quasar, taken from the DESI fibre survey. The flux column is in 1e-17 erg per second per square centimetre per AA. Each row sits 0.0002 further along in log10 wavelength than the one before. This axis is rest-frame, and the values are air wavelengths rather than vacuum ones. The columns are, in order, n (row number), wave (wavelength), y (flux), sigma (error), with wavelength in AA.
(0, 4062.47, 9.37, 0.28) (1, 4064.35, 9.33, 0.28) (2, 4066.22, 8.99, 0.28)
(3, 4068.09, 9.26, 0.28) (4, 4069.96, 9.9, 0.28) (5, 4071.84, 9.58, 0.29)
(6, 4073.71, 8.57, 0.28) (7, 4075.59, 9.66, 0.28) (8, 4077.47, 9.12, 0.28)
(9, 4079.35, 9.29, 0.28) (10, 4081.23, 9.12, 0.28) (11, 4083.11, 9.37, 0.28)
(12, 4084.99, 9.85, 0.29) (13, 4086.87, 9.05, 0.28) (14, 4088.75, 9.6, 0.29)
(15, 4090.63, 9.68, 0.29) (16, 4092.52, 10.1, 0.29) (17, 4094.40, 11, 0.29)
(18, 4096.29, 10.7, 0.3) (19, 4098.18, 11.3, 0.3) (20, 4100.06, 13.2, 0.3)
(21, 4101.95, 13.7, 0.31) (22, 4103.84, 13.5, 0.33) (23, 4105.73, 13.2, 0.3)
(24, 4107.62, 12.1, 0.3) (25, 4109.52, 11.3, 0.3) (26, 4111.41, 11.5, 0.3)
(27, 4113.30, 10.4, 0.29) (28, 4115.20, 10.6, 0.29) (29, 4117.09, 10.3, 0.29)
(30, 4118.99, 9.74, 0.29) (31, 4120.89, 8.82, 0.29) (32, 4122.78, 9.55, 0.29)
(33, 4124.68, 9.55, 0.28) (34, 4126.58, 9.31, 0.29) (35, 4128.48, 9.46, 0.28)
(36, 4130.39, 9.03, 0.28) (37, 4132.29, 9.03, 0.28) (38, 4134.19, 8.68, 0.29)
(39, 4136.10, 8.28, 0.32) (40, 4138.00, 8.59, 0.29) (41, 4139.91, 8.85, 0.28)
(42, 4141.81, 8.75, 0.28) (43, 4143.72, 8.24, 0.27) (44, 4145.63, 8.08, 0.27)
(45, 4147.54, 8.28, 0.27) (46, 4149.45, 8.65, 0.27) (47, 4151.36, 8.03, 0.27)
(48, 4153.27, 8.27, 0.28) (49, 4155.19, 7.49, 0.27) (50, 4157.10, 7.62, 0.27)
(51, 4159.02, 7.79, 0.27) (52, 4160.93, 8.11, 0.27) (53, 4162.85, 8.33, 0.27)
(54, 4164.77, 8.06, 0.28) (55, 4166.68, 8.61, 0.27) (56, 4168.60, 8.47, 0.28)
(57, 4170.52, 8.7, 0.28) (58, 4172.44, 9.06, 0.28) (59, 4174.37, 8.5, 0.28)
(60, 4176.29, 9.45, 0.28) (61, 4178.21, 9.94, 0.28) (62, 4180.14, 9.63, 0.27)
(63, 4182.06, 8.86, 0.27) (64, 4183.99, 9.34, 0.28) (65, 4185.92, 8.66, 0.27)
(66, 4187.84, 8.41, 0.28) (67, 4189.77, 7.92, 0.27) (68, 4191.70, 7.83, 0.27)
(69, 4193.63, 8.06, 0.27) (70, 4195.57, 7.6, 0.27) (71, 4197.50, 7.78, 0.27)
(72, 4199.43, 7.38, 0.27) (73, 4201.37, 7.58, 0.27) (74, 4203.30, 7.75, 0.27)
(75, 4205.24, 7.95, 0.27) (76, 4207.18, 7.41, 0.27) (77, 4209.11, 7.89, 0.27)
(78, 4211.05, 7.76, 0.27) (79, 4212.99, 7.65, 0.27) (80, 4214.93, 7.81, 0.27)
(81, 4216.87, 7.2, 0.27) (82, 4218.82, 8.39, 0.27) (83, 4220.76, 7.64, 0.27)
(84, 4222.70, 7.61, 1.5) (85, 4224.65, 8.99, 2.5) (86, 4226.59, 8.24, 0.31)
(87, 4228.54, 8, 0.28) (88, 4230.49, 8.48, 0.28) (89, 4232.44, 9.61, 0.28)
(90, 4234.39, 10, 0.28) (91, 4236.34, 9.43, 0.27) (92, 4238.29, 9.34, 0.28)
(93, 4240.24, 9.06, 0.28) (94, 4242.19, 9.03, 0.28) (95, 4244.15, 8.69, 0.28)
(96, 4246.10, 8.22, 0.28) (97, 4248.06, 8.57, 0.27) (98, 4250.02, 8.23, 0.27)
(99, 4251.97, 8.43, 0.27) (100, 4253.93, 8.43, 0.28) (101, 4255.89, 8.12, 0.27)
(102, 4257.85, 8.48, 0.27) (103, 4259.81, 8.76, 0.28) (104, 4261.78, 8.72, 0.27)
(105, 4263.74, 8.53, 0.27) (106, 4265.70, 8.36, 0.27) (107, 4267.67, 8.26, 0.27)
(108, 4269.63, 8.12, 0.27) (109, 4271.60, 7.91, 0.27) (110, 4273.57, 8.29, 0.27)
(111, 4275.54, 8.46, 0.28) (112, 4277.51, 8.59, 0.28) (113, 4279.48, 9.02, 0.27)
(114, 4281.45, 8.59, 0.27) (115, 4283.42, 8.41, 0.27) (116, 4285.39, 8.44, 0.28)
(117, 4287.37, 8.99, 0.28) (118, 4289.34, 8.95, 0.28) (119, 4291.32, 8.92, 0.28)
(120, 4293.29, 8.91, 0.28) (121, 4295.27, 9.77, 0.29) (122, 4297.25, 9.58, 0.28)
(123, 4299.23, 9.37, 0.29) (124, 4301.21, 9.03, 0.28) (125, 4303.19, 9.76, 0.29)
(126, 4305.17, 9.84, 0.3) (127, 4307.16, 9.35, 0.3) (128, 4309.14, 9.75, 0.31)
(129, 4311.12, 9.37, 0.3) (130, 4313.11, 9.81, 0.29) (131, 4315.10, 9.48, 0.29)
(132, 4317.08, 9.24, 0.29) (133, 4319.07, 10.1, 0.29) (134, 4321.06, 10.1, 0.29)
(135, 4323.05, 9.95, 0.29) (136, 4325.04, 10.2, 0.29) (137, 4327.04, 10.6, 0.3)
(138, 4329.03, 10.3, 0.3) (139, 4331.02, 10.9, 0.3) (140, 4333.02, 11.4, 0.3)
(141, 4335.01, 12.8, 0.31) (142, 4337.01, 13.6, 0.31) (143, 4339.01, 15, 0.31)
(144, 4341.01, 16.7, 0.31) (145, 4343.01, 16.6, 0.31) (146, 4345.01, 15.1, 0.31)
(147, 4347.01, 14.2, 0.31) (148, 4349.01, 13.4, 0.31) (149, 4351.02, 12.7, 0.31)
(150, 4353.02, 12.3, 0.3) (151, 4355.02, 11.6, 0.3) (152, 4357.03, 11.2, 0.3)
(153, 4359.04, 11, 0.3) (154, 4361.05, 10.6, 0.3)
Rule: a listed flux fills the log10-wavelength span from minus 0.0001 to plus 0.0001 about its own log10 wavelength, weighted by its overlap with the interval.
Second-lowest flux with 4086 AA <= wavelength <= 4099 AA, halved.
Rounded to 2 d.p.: 4.80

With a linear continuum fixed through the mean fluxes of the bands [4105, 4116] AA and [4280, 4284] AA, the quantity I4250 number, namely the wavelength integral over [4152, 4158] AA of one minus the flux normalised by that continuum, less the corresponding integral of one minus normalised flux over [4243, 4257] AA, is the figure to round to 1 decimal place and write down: 0.5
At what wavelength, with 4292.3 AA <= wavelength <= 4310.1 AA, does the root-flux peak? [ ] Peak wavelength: 4305.17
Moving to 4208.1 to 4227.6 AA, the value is 4224.65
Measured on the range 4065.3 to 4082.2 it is 4069.96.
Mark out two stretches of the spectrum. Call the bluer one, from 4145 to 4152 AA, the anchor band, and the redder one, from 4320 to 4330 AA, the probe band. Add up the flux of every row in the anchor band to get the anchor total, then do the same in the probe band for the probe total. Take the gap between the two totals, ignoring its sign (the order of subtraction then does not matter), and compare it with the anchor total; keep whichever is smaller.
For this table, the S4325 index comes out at 18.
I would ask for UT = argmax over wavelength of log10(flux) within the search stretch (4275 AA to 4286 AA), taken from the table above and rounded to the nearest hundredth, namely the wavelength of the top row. 4279.48 AA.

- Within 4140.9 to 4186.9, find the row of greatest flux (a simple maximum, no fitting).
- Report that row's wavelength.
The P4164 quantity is 4178.21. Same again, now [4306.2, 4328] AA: 4327.04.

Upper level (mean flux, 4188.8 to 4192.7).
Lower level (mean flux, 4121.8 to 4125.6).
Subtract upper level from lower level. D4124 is 1.7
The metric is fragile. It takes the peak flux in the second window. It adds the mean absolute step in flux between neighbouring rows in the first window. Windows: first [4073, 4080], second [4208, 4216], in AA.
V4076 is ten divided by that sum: 1.2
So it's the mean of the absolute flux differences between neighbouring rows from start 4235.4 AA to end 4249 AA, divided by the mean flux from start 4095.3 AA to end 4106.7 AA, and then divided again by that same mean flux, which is 0.0016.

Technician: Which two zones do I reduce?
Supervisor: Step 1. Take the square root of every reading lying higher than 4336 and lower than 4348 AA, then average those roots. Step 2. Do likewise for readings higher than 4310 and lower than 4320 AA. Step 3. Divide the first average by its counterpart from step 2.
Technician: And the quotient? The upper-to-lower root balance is 1.26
